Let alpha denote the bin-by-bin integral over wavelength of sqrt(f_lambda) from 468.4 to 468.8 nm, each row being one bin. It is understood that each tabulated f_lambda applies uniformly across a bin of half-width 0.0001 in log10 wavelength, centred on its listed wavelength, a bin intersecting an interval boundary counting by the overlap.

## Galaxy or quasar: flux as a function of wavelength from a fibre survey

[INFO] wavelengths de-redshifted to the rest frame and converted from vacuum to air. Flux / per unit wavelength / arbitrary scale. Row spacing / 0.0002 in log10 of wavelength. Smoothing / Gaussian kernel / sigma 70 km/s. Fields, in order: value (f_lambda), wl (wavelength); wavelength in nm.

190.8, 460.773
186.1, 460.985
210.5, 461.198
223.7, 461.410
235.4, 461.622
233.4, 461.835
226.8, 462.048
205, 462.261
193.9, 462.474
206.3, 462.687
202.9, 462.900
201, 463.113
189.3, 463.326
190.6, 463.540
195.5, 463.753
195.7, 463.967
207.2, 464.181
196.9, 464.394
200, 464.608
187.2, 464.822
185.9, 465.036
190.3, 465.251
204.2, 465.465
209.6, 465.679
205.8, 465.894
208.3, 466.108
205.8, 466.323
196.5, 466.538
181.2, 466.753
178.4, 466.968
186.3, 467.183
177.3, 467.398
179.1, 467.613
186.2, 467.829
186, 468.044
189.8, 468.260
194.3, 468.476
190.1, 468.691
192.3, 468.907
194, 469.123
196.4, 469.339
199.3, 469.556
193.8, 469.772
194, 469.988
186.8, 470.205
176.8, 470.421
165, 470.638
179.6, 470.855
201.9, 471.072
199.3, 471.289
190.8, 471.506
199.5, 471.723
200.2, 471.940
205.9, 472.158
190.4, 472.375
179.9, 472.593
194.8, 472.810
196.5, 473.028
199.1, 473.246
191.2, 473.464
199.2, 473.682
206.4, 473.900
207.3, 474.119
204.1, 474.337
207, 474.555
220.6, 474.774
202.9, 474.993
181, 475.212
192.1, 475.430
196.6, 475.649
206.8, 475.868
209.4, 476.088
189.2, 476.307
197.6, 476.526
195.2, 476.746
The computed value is 5.6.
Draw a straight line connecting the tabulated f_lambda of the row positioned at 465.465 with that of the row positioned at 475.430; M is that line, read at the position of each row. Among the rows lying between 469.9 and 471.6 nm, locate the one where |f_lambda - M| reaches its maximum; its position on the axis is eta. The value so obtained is 470.638 nm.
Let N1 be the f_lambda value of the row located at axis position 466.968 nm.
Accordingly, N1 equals 178.4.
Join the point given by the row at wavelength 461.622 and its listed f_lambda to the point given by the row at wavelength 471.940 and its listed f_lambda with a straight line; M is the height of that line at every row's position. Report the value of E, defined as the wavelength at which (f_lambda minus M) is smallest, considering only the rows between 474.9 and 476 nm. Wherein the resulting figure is 475.212 nm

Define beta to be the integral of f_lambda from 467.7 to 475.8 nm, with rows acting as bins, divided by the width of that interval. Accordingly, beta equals 194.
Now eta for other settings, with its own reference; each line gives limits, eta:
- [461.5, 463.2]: 461.622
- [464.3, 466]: 465.036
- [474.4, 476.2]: 474.774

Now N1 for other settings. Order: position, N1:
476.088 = 209.4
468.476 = 194.3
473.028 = 196.5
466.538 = 196.5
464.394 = 196.9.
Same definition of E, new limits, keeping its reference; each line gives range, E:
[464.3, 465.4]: 465.036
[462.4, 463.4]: 463.326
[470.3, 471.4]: 470.638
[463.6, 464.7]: 463.753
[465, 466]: 465.036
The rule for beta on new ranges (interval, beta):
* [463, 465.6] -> 196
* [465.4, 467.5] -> 195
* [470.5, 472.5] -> 192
